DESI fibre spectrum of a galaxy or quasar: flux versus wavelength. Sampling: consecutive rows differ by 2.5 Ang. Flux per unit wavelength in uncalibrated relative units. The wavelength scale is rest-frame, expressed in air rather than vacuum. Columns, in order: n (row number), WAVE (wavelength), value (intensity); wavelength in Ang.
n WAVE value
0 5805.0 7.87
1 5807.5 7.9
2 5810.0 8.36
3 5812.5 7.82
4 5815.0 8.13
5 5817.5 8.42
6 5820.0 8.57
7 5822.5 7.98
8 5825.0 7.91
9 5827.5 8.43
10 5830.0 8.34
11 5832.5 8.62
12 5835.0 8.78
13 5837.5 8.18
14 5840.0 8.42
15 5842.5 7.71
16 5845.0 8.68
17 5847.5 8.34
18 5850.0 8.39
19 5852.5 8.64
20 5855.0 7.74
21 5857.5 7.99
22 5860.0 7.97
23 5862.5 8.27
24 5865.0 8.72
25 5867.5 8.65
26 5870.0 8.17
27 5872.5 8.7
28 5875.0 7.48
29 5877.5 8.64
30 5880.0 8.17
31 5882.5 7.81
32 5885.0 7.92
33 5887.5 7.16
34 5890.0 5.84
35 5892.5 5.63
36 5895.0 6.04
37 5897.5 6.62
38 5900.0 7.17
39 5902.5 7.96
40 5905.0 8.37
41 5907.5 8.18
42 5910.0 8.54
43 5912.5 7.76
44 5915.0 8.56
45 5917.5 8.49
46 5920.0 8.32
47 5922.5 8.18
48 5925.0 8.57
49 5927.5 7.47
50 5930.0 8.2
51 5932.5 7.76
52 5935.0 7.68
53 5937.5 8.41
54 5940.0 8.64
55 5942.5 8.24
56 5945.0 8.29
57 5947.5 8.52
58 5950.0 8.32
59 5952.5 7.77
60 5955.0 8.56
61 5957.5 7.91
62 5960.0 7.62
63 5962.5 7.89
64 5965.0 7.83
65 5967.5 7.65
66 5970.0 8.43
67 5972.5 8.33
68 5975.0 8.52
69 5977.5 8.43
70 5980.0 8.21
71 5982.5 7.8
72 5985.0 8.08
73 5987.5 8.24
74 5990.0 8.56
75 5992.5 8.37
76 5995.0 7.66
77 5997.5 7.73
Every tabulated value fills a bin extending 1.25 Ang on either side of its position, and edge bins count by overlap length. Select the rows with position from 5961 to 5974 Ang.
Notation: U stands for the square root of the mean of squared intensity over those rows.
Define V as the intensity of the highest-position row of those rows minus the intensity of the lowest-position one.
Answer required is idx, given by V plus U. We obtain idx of 8.5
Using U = 8.03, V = 0.4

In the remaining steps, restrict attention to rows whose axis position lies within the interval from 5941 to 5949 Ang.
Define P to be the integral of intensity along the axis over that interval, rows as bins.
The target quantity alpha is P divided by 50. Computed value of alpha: 1.3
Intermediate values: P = 67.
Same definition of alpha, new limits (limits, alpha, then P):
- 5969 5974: 0.8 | 42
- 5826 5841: 2.5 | 127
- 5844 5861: 2.8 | 140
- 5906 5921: 2.5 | 125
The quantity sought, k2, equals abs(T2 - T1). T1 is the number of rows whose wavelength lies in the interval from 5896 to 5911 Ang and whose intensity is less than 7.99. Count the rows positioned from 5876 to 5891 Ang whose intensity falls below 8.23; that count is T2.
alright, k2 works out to 2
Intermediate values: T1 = 3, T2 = 5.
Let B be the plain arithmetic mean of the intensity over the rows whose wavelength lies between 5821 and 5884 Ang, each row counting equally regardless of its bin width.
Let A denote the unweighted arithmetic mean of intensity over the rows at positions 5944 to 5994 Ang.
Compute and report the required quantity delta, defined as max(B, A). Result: 8.27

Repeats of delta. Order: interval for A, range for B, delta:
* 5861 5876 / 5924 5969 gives 8.33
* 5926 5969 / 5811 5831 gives 8.20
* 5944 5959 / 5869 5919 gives 8.23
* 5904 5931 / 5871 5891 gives 8.24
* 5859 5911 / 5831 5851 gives 8.39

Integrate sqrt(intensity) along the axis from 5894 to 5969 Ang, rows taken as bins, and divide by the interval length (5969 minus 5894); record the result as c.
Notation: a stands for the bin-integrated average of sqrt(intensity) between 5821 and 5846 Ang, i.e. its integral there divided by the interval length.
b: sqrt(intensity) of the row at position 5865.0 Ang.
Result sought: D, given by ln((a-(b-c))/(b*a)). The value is -1.13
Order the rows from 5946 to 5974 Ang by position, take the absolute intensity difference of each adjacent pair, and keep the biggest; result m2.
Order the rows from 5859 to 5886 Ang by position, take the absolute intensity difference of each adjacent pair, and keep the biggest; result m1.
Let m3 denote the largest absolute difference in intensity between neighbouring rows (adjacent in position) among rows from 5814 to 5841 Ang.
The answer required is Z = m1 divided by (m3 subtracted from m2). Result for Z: 6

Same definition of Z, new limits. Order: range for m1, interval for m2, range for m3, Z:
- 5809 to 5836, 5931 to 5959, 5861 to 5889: -1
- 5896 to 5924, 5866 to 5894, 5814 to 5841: 1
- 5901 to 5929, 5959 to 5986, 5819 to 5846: -6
